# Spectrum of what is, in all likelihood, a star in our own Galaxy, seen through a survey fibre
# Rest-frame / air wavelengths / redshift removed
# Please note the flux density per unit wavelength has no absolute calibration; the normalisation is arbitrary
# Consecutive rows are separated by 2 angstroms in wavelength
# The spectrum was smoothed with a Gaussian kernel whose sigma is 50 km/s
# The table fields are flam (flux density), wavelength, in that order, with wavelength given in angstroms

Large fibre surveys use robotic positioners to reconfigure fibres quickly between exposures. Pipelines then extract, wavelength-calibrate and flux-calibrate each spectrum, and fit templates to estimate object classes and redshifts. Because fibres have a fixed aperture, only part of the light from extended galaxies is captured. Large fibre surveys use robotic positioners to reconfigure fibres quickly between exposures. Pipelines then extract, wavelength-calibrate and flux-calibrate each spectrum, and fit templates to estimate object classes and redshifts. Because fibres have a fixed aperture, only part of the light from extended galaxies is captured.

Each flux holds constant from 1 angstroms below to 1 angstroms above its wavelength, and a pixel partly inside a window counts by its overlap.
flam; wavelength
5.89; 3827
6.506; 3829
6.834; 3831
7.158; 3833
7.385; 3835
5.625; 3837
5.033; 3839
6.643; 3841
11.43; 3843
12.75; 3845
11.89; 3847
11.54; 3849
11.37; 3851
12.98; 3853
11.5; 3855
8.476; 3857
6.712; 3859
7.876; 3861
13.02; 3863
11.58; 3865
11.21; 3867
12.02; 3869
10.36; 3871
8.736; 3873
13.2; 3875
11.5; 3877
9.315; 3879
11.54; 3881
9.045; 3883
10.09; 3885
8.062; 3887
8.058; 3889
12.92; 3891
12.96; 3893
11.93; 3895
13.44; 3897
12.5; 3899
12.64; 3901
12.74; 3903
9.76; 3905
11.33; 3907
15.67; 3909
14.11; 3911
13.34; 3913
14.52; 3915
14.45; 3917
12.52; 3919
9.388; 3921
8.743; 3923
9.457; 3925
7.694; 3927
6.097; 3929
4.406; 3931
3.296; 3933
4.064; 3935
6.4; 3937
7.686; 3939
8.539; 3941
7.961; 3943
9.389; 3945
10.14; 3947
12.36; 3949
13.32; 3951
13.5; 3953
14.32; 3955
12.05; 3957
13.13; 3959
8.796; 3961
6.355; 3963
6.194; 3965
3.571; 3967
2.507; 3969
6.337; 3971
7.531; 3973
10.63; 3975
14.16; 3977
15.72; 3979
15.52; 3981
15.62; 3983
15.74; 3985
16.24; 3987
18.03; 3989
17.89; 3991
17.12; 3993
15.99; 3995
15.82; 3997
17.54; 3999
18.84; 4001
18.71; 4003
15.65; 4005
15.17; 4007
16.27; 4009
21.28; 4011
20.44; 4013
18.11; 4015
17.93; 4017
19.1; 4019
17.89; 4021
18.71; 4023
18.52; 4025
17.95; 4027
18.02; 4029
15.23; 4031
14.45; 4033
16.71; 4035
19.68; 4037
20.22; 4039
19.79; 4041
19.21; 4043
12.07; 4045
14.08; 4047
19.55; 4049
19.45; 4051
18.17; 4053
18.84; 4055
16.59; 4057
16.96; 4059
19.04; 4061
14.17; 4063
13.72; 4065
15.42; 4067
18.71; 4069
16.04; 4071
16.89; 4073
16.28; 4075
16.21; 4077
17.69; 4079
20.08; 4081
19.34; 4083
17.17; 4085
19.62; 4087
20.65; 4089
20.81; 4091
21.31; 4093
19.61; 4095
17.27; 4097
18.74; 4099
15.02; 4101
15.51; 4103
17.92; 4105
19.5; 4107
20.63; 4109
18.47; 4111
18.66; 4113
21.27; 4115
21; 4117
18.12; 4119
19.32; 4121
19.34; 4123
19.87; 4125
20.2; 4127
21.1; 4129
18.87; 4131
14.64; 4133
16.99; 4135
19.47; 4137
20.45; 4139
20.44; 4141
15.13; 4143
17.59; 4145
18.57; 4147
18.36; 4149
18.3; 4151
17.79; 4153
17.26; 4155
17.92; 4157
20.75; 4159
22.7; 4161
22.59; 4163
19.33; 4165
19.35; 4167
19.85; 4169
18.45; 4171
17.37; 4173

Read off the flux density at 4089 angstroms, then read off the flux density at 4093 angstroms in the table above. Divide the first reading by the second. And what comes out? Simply 1.0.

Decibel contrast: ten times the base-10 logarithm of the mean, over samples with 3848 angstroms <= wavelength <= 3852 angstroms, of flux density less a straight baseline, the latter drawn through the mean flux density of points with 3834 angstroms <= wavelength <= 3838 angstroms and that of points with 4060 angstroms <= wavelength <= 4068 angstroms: 6.4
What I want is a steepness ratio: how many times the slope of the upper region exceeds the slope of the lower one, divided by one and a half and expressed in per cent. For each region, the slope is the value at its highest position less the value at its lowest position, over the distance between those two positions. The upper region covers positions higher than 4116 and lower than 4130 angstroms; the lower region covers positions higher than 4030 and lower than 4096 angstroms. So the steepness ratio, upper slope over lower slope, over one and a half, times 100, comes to 8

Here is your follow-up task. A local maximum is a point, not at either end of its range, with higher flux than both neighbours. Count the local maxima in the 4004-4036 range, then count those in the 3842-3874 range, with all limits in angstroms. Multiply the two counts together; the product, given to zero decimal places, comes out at 16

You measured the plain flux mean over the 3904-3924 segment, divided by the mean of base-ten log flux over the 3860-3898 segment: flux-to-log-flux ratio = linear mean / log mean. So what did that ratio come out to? 12.0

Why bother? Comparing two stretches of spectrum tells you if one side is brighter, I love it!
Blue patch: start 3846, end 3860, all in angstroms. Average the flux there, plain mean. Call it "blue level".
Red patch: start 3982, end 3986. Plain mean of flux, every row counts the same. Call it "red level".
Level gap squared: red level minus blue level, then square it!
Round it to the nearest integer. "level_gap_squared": 25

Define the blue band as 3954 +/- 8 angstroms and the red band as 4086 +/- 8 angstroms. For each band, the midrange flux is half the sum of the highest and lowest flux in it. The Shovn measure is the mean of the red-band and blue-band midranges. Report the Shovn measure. 15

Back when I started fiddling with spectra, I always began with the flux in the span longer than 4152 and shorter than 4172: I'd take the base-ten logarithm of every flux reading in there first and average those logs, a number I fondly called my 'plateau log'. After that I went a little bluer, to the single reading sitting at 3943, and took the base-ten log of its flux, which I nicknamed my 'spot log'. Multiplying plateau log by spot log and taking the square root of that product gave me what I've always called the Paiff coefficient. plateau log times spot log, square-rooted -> 1.08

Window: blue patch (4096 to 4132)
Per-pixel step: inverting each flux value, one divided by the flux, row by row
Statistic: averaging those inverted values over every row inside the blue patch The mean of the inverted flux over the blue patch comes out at 0.053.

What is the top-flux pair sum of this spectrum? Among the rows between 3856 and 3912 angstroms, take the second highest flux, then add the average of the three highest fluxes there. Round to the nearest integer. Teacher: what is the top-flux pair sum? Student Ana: 29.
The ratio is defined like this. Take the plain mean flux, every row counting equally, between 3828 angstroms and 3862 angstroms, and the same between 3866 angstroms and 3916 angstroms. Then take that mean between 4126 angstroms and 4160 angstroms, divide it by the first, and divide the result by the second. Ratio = 0.18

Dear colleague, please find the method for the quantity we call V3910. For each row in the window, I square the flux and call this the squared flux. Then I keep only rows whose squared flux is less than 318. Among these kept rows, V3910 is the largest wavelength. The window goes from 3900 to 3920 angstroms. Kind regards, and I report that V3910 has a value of 3919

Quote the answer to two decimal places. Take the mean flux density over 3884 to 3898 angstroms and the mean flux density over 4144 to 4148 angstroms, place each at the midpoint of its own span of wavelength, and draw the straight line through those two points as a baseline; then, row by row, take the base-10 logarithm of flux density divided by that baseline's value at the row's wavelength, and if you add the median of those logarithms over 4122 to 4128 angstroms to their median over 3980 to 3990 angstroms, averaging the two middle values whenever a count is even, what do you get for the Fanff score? 0.12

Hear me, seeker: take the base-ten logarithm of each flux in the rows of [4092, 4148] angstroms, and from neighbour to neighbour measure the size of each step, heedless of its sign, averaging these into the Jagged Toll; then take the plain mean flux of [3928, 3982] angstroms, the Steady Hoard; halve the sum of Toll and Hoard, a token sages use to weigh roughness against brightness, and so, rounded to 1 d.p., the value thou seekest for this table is 4.5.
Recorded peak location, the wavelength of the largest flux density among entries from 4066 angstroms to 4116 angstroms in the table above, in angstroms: 4093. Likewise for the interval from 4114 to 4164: 4161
